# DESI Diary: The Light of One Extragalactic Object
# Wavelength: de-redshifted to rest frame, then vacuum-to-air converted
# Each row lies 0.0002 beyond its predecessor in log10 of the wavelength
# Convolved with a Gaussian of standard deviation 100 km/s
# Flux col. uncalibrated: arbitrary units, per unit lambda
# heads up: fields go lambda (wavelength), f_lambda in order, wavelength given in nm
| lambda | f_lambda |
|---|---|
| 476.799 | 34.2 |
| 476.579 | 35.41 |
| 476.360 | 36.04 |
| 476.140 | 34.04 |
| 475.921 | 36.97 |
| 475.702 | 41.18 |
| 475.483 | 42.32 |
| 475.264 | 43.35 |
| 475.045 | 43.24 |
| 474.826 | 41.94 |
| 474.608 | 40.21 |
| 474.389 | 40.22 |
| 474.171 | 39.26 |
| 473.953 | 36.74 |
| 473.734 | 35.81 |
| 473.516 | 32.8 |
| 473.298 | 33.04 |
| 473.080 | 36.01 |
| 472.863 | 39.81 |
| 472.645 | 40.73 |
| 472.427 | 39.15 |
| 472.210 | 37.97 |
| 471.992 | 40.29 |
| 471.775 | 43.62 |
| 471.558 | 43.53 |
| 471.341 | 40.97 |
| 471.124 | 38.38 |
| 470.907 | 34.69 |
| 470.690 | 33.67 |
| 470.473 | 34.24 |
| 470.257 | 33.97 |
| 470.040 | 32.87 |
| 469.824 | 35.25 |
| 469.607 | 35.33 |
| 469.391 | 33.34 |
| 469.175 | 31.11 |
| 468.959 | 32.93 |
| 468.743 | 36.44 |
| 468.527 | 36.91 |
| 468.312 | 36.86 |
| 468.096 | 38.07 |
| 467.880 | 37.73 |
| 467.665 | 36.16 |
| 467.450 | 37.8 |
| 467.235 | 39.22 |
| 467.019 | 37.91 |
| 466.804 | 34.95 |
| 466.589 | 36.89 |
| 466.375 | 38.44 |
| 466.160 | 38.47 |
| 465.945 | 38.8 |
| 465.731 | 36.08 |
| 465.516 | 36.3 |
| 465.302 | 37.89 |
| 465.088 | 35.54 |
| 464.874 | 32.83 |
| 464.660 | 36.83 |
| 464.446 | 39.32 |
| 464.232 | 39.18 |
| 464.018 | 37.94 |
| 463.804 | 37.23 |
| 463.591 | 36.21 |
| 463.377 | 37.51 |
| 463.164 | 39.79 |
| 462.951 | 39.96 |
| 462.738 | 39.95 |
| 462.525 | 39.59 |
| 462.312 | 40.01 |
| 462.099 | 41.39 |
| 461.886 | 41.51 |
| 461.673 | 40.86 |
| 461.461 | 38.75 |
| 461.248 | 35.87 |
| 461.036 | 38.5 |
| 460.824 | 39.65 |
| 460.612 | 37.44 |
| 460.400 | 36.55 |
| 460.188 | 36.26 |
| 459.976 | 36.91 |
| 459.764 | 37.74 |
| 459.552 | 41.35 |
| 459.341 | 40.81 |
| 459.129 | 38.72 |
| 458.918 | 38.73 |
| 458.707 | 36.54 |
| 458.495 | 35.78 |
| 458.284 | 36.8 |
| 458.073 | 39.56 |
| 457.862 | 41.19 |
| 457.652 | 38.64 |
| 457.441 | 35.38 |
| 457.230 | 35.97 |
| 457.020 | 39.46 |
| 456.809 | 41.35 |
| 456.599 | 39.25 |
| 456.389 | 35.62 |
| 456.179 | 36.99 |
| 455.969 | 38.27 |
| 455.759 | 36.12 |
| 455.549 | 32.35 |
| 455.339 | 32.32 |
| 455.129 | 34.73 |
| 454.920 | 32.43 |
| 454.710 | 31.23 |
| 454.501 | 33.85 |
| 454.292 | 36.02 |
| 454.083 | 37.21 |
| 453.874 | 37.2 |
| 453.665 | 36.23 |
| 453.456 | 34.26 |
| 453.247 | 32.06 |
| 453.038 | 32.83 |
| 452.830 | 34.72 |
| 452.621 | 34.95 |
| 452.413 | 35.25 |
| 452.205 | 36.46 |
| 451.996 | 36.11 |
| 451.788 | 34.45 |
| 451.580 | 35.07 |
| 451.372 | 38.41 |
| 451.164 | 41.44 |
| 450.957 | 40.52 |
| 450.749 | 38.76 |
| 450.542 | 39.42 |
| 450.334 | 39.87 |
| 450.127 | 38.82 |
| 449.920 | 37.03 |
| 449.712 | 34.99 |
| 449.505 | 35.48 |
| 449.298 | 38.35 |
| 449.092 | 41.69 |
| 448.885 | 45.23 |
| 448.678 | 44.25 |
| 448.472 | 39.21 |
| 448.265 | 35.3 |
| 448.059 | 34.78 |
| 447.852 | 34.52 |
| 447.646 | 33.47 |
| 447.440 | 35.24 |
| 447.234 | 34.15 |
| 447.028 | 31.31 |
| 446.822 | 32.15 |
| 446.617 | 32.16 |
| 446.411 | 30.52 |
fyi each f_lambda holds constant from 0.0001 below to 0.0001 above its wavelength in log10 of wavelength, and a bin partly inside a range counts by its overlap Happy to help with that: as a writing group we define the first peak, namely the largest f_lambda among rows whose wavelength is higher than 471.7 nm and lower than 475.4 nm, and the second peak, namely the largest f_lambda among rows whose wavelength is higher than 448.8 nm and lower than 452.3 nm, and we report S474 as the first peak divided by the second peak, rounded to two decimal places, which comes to 0.96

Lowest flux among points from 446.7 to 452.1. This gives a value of 31.31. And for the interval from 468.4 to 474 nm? 31.11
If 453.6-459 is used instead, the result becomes 31.23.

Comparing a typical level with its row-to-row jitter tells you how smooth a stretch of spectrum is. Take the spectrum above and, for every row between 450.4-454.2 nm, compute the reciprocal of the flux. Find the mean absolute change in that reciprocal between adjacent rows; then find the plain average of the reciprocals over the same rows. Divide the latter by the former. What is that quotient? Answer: 28.1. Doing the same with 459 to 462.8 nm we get 28.7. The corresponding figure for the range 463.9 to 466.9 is 21.8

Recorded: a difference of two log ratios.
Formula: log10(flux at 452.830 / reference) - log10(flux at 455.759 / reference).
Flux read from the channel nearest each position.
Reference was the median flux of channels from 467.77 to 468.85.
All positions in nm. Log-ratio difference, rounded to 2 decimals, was -0.02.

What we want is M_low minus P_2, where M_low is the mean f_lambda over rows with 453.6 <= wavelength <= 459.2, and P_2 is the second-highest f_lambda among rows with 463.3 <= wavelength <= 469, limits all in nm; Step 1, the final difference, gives -2.6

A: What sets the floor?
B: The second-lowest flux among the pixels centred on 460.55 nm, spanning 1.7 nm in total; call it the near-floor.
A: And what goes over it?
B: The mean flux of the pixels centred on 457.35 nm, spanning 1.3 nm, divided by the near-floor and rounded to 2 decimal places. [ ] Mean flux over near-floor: 1.07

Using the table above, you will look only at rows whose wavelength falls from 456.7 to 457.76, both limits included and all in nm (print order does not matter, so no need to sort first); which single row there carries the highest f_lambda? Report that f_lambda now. 41.35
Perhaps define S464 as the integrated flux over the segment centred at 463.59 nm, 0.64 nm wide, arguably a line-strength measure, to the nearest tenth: 23.7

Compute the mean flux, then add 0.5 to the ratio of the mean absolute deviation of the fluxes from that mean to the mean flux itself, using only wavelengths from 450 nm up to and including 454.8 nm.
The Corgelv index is 0.560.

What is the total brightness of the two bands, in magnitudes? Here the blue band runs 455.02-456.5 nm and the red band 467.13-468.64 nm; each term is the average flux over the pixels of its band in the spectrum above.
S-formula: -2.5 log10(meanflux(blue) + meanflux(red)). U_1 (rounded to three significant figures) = -4.65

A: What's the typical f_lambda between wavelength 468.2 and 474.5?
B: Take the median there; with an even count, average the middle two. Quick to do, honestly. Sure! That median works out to 36.4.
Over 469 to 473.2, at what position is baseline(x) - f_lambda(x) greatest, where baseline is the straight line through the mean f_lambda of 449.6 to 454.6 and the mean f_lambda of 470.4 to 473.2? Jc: 469.175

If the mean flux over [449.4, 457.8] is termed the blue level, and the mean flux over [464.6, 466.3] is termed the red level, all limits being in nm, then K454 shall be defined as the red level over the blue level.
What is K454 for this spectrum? 1.01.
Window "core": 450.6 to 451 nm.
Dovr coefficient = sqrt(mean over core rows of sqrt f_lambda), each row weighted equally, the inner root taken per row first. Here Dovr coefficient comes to 2.51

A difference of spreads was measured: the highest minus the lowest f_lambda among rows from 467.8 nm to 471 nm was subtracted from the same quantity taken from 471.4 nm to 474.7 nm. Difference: 3.9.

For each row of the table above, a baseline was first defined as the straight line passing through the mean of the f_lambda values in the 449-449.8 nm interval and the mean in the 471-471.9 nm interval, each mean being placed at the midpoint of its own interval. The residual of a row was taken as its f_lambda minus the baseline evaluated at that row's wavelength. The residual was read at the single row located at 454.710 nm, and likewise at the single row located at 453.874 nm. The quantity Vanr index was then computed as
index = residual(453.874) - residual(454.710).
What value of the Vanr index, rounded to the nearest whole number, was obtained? 6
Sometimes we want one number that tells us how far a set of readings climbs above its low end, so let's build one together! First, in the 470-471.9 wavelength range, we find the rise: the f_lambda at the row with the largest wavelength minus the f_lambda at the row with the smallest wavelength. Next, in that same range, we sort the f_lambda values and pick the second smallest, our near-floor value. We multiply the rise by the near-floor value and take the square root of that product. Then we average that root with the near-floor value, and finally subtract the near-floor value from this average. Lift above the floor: -7.3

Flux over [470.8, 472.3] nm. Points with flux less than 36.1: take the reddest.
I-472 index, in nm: 470.907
